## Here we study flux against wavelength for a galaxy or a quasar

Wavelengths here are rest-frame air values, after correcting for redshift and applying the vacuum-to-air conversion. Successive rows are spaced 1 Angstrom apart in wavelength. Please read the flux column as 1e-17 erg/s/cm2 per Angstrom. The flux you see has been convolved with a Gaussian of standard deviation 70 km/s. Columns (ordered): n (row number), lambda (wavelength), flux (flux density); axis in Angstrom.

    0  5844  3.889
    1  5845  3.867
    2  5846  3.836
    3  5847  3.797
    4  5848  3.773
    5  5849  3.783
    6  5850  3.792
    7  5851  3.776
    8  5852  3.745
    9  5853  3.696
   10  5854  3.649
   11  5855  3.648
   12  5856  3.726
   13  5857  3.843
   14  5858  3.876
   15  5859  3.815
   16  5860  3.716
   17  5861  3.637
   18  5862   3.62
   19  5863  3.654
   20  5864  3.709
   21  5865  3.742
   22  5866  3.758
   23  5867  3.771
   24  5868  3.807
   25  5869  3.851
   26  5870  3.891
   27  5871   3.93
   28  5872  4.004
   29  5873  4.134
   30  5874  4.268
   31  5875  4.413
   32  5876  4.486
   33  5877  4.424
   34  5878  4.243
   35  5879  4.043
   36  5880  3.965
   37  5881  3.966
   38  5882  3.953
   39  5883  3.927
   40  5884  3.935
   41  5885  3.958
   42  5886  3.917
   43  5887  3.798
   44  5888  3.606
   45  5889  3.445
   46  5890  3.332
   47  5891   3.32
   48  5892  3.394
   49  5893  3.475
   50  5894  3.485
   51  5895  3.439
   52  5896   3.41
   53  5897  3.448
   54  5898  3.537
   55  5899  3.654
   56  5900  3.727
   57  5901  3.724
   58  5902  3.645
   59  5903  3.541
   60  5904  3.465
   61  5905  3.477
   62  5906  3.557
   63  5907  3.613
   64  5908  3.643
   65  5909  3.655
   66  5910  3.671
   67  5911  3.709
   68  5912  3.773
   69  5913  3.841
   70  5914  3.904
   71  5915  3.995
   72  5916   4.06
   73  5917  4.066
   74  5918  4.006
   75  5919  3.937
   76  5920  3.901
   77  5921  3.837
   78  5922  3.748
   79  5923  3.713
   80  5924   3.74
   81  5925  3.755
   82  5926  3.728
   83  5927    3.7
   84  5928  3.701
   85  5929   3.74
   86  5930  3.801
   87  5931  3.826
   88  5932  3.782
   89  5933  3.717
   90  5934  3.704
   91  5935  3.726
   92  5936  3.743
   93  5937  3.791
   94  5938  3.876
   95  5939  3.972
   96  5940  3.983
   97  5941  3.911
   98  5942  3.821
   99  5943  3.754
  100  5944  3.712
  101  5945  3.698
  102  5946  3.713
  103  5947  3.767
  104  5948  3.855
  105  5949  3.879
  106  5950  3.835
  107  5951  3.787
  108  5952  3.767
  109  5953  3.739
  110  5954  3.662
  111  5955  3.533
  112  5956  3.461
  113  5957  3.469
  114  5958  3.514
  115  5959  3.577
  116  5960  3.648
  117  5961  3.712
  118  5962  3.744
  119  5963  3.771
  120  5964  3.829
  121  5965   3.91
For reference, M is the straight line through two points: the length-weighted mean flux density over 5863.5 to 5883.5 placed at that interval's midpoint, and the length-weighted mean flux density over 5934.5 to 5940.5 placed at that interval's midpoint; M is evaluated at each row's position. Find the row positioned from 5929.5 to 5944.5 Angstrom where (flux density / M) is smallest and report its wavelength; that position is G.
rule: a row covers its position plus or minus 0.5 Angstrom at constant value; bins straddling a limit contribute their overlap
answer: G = 5934 Angstrom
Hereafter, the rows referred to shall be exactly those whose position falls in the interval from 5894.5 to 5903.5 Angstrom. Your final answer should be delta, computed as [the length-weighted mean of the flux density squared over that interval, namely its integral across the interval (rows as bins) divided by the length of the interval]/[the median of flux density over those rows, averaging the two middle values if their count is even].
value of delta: 3.60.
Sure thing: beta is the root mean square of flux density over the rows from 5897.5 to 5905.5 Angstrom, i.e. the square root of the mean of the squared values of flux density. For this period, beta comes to 3.60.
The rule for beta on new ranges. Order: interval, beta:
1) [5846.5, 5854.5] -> 3.75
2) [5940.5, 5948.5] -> 3.78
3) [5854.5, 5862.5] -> 3.74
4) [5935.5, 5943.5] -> 3.86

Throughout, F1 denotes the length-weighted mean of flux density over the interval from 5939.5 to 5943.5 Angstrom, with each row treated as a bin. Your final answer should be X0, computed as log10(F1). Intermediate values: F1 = 3.87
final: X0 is 0.587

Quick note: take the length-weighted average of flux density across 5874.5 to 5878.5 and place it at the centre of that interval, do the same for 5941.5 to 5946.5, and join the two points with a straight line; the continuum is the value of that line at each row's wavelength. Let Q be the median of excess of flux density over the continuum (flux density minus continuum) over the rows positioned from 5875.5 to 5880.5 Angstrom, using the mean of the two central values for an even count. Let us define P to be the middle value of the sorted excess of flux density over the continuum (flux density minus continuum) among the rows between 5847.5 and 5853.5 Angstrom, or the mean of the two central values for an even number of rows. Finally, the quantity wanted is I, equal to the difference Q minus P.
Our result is 0.74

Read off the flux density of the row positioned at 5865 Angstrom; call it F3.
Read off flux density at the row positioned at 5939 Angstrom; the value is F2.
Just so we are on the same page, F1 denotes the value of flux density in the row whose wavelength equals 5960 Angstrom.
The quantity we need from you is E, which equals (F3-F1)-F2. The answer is -3.88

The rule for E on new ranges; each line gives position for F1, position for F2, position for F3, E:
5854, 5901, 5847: -3.58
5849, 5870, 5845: -3.81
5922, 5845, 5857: -3.77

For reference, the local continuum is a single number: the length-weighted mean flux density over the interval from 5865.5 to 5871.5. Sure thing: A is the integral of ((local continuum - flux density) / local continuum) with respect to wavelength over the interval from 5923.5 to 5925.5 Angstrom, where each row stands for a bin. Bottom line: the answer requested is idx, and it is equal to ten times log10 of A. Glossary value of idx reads -13.4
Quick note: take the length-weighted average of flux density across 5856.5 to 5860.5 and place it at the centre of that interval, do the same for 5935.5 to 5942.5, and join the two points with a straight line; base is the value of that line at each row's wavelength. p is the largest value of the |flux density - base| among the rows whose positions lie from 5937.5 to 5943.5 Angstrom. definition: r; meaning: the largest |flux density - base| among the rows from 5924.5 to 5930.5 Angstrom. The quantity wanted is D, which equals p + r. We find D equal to 0.3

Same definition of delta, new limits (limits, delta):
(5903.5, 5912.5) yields 3.60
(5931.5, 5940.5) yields 3.84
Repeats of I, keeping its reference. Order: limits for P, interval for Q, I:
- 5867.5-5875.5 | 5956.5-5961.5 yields 0.46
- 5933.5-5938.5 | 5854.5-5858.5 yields -0.73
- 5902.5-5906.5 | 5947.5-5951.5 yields 0.77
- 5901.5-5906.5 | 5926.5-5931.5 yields 0.45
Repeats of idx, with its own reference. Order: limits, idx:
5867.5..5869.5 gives -25.3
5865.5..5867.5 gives -14.4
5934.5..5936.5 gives -12.8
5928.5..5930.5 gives -14.8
